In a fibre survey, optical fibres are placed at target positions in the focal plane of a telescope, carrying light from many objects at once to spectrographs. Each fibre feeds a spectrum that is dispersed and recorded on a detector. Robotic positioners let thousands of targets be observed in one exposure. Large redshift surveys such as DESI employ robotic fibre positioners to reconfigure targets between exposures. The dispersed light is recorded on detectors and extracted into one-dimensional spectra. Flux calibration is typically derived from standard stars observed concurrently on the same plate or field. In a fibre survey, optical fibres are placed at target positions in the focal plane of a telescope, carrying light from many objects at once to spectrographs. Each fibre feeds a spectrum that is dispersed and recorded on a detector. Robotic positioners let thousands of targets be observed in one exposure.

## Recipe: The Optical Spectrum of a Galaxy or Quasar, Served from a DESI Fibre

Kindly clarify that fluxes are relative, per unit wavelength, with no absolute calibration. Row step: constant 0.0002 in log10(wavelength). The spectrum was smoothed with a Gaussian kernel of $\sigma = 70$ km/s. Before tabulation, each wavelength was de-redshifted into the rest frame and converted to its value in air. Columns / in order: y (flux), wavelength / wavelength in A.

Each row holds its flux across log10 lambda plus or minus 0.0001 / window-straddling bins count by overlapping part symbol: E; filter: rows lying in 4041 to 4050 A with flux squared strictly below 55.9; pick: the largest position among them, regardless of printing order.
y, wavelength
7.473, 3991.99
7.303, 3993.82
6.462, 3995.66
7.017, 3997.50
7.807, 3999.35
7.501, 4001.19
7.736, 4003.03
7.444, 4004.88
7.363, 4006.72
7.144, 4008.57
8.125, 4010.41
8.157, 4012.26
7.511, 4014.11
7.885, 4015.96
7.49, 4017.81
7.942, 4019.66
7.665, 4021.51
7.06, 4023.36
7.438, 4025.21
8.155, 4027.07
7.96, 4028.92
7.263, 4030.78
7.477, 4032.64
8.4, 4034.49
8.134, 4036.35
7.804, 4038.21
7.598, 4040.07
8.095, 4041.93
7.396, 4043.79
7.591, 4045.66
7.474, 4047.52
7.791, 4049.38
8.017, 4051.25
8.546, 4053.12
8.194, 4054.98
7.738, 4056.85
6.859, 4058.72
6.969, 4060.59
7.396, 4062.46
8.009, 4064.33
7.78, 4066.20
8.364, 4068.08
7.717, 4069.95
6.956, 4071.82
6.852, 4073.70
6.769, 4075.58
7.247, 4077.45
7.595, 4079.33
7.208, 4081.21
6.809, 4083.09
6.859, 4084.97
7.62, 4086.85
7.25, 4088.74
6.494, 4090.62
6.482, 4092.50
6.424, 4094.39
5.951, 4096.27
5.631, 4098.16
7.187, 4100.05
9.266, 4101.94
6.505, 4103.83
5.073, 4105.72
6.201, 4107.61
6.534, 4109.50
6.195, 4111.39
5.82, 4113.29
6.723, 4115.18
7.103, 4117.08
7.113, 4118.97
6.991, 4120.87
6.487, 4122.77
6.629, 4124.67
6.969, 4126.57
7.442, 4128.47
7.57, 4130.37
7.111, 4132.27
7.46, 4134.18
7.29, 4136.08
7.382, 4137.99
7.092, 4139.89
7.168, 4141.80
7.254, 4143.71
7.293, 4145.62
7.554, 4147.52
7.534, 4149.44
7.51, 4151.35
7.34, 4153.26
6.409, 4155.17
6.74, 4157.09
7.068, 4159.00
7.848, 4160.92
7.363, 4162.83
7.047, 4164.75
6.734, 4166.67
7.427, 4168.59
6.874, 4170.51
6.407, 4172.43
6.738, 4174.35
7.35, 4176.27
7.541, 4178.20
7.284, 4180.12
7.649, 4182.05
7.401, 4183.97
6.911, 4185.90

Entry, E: 4047.52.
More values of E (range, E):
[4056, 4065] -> 4062.46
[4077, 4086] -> 4084.97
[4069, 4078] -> 4077.45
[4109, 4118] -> 4117.08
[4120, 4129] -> 4128.47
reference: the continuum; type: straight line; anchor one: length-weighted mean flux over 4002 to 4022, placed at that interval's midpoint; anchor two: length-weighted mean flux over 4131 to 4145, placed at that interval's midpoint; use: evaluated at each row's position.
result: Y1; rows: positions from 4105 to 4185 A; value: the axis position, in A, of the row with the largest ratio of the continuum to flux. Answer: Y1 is 4105.72 A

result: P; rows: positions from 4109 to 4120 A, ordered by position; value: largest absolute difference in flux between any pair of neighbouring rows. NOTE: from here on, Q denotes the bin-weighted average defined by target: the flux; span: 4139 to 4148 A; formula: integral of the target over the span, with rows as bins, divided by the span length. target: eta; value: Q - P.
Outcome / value 6.36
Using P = 0.9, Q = 7.3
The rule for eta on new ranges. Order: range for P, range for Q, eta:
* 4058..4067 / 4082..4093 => 6.33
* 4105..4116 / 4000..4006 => 6.44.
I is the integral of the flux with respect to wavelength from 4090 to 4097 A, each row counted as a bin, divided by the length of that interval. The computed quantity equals 6.3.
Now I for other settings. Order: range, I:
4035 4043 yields 7.9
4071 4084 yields 7.1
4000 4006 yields 7.6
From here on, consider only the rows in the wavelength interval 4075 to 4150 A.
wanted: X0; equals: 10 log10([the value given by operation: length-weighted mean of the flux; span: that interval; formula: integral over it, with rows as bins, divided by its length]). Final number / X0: 8.41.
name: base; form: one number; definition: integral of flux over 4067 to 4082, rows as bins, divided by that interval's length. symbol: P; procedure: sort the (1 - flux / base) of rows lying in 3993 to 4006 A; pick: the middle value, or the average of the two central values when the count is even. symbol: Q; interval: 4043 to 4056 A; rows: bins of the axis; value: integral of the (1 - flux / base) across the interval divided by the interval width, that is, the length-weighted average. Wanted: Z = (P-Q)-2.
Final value -1.94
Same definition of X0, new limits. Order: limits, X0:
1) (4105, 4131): 8.22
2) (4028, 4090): 8.79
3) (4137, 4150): 8.64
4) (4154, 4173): 8.46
